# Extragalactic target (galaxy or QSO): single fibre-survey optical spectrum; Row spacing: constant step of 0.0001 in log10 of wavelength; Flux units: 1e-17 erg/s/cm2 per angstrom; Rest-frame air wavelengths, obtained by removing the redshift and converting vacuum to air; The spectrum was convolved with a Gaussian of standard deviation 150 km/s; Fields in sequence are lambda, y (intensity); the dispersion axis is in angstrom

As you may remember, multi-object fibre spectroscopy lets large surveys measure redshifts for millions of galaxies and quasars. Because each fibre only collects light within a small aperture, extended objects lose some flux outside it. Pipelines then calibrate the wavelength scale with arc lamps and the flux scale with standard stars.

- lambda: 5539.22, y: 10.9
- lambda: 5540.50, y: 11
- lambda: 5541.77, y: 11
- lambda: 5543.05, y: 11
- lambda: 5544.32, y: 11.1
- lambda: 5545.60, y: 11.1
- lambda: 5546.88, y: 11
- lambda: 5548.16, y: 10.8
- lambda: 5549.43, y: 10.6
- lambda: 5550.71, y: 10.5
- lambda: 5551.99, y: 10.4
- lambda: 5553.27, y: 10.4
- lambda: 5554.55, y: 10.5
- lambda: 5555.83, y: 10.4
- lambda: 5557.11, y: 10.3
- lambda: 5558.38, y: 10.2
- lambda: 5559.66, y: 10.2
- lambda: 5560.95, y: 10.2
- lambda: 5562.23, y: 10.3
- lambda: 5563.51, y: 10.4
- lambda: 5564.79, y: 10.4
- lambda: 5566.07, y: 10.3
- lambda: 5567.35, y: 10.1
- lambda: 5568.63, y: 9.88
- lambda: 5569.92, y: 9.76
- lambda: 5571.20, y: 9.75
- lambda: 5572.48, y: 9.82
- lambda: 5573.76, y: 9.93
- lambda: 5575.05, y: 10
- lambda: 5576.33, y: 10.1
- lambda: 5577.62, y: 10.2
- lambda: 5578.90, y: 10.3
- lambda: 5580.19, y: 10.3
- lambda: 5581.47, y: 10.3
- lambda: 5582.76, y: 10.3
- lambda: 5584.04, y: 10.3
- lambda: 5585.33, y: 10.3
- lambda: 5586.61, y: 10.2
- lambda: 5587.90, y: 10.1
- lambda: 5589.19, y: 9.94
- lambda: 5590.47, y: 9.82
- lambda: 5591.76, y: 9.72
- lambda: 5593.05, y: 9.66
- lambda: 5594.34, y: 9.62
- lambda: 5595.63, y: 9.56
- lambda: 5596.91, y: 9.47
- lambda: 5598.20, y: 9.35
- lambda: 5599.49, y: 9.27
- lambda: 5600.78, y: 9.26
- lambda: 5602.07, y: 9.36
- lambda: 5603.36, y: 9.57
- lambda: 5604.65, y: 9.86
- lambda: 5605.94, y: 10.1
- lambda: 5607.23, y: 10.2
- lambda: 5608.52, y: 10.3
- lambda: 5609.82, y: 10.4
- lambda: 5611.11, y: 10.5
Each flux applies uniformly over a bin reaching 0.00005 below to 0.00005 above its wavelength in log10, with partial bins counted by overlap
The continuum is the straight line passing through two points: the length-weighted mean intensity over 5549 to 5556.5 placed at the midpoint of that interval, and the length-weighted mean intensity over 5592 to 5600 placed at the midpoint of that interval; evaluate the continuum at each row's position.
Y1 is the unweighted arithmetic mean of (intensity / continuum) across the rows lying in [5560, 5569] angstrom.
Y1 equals 1.004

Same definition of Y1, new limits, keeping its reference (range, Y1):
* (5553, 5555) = 1.002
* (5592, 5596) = 1.008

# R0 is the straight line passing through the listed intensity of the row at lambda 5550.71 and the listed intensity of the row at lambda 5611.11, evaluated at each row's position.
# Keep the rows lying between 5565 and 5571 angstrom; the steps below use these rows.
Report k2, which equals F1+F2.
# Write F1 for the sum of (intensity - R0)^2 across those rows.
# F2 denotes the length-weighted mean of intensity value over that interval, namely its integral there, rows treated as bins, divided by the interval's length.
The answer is 11.2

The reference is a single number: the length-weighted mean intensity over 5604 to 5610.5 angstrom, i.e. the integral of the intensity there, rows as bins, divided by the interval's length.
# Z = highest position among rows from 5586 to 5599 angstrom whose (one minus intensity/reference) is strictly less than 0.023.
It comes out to 5589.19 angstrom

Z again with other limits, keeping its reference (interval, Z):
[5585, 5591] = 5589.19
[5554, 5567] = 5566.07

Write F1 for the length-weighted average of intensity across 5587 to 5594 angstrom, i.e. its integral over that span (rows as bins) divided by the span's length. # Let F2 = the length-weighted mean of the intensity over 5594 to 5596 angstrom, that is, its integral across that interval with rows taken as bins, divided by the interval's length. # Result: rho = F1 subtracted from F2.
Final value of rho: -0.26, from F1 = 9.84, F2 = 9.6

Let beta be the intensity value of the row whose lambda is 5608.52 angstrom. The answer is 10.3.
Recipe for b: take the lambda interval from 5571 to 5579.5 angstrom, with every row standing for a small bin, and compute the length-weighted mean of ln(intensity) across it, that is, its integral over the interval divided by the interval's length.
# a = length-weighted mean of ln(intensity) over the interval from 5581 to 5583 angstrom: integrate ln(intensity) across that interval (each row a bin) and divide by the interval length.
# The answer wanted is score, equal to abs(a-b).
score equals 0.021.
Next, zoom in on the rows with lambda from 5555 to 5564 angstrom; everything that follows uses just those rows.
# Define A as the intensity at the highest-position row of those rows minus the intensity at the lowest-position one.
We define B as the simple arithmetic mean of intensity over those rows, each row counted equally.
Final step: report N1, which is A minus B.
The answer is -10.29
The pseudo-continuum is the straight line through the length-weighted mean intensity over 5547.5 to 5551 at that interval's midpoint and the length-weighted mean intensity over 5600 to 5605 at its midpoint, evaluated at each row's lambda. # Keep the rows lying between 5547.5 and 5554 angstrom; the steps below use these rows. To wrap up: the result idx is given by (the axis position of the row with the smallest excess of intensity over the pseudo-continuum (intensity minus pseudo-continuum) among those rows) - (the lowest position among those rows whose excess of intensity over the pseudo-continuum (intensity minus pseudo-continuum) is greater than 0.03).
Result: 3.8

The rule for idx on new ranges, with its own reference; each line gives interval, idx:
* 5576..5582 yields 0.0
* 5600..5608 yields -2.6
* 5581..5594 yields 11.6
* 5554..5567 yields -5.1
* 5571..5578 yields -5.1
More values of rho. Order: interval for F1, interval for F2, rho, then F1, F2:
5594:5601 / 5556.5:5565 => 0.85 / 9.43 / 10.3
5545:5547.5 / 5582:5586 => -0.73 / 11.04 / 10.3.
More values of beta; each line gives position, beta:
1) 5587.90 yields 10.1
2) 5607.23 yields 10.2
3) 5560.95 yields 10.2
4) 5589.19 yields 9.94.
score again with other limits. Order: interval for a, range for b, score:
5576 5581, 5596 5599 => 0.078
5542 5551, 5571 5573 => 0.103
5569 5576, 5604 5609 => 0.026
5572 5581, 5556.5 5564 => 0.017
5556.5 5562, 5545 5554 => 0.042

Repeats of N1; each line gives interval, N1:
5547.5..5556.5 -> -10.91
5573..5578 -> -9.79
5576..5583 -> -10.05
